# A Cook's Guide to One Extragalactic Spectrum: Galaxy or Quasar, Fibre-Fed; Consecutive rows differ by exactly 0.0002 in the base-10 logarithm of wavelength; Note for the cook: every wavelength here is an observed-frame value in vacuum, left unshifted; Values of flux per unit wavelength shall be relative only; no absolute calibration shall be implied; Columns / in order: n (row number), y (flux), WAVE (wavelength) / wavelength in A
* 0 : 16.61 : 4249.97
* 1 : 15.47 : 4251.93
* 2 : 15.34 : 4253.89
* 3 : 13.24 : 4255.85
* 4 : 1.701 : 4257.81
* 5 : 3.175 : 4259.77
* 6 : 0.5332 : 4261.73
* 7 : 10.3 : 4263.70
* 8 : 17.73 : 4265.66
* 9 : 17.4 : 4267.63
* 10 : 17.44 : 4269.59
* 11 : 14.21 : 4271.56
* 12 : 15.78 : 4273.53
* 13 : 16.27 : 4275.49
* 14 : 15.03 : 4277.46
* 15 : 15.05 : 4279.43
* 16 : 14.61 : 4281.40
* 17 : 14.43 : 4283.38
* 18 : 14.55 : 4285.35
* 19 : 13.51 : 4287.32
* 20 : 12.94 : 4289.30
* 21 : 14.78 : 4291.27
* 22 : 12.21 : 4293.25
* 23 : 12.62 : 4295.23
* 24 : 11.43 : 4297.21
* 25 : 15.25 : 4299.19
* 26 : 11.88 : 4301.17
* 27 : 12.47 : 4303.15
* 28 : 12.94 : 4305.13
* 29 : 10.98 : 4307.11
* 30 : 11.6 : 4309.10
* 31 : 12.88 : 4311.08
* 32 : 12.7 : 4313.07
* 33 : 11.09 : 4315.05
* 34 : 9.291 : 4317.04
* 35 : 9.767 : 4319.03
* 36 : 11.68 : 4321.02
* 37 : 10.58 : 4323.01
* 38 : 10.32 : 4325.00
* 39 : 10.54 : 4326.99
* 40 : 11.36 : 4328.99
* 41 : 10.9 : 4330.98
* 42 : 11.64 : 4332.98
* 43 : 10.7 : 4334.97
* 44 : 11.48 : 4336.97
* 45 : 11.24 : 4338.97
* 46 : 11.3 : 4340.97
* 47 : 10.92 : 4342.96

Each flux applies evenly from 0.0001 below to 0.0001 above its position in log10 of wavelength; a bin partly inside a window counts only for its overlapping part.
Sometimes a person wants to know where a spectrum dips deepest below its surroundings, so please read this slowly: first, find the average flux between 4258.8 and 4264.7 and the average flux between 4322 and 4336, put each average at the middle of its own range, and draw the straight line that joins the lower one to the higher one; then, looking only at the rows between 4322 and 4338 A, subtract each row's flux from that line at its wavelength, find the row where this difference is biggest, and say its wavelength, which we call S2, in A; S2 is 4334.97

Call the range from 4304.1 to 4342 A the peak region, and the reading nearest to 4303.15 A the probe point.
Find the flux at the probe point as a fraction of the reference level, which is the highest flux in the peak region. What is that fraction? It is 0.96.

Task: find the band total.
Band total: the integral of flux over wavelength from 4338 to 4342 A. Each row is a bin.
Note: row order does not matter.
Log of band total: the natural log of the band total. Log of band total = 3.81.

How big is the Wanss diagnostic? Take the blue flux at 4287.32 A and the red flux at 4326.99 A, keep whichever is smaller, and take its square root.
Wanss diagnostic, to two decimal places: 3.25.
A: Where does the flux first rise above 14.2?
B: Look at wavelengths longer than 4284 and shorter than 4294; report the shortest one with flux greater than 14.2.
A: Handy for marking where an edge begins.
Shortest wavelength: 4285.35 A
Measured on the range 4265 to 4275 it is 4265.66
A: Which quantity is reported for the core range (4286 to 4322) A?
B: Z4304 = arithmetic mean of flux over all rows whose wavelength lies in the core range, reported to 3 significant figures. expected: 12.2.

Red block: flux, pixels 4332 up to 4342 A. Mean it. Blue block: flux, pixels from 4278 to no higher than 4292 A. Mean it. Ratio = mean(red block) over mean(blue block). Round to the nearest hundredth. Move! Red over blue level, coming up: 0.79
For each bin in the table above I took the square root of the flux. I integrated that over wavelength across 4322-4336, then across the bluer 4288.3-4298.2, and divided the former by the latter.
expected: 1.3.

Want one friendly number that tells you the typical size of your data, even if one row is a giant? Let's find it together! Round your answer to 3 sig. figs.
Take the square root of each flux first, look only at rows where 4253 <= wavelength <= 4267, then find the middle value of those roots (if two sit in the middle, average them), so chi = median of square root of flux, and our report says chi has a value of 3.21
